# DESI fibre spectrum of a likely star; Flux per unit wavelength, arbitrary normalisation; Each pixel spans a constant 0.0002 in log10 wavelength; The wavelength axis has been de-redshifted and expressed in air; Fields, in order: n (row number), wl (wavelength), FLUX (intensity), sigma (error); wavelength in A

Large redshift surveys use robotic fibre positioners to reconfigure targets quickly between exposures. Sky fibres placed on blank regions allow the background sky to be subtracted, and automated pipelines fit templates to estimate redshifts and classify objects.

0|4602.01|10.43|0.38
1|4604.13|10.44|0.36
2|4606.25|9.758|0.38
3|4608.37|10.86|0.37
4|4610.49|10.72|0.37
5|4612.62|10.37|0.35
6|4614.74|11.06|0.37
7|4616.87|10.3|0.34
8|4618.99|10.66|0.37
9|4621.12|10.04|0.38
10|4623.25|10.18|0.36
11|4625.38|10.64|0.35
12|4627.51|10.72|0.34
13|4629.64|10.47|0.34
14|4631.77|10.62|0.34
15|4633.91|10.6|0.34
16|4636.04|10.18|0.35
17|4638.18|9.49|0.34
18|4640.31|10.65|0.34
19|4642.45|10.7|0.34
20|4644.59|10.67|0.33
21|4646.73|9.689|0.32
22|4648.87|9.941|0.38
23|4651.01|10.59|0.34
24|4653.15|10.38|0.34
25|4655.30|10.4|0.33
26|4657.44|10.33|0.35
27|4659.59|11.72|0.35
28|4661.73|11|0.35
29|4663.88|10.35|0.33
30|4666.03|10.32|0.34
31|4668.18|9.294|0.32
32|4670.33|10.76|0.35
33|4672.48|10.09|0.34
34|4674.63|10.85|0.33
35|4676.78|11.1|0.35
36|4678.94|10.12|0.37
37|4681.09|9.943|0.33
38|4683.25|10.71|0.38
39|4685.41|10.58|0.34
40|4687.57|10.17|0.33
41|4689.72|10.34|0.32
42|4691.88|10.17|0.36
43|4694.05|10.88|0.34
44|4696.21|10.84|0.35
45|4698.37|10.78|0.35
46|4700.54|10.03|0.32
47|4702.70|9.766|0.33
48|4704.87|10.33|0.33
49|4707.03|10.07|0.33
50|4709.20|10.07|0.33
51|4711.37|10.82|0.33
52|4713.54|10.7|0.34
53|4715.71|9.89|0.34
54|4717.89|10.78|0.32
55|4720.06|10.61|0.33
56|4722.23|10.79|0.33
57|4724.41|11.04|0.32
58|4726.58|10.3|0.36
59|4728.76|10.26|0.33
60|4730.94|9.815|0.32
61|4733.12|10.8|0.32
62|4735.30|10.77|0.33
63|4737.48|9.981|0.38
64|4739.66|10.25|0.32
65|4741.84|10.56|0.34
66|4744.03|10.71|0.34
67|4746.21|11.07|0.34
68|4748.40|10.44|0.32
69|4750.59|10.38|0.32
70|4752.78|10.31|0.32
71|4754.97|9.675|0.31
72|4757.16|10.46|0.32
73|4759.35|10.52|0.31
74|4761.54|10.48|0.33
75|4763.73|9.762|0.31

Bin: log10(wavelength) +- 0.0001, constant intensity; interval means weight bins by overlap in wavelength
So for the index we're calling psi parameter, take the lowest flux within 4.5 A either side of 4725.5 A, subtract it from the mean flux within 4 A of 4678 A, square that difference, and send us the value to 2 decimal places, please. 0.06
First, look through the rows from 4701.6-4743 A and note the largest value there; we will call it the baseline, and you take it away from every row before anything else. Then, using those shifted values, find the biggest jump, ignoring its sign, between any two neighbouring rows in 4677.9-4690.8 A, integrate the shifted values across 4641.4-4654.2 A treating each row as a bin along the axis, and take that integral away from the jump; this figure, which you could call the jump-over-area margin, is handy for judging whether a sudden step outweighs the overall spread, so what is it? 9.9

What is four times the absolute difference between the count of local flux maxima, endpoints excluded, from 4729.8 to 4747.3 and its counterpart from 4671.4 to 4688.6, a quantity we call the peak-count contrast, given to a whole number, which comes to 4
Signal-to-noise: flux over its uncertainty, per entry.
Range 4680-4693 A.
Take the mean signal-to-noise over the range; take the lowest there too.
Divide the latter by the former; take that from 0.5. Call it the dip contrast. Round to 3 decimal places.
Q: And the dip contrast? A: -0.435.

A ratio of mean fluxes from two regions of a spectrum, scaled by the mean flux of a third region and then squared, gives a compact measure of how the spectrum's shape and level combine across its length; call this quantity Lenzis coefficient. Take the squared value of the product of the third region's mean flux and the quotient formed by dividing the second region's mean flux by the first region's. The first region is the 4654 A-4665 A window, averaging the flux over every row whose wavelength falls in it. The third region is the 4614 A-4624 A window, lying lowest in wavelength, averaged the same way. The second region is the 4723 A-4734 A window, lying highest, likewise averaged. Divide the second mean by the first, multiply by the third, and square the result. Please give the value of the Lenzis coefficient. 103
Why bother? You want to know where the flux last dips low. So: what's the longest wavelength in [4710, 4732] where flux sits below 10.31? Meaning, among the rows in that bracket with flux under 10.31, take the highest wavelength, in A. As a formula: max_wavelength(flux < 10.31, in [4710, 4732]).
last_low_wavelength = 4730.94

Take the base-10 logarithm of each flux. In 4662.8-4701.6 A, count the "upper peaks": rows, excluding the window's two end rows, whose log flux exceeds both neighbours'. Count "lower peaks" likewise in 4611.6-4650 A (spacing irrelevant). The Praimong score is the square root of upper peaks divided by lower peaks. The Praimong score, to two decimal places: 1.00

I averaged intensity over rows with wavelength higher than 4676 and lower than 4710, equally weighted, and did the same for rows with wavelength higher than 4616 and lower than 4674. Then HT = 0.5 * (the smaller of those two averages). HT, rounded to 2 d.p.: 5.18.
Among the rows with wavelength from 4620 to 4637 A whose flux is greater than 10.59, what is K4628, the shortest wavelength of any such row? 4625.38 A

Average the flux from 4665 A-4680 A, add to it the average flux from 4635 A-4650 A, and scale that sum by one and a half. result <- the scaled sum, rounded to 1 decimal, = 30.8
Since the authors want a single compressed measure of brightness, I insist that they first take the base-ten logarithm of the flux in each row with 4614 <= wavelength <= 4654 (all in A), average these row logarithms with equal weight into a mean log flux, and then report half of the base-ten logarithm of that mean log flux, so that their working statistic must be 0.0036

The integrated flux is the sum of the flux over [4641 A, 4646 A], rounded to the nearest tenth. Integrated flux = 21.4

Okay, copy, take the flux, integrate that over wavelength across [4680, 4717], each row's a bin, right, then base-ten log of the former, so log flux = 2.58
